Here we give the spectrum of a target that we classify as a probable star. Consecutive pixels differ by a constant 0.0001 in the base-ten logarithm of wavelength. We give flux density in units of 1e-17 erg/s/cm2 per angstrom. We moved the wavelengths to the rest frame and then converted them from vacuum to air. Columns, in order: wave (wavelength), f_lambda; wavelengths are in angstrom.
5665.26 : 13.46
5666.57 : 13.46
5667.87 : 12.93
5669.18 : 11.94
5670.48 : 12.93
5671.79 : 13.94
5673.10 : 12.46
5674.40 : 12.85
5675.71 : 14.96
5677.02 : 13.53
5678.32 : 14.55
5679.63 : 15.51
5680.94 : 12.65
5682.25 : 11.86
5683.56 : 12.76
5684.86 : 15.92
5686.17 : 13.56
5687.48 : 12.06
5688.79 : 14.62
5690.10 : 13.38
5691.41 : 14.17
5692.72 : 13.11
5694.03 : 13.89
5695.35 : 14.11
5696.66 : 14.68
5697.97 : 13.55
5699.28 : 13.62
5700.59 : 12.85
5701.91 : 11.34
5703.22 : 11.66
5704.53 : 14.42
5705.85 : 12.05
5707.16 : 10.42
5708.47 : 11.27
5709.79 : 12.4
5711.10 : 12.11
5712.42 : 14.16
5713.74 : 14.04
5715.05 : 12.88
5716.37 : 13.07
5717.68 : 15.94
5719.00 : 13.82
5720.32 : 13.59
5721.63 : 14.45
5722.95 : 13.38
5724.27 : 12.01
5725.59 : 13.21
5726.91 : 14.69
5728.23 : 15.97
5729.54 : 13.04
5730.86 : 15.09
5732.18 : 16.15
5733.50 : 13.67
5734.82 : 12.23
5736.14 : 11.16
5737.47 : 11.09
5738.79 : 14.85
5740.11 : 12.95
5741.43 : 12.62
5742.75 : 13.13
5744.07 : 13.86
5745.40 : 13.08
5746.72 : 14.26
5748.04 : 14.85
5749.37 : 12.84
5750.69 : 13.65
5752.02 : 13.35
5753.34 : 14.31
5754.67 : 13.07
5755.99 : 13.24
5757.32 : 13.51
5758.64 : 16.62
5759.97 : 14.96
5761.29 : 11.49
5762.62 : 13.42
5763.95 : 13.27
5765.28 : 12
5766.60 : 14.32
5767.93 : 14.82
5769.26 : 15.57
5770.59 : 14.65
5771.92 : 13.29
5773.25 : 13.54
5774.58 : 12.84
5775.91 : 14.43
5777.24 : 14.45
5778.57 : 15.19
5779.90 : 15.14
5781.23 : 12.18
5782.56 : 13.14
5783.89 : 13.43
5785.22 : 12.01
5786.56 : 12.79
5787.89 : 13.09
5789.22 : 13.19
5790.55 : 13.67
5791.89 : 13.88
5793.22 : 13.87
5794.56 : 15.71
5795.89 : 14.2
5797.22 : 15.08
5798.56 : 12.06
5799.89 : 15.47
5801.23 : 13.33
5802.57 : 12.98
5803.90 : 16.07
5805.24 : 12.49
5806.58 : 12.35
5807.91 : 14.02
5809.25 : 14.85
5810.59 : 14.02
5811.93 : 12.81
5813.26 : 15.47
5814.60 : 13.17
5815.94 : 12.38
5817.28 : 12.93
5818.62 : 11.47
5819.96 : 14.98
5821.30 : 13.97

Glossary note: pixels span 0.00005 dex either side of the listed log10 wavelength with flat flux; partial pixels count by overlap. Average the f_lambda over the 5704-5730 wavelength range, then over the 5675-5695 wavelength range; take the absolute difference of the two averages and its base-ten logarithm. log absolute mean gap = -0.37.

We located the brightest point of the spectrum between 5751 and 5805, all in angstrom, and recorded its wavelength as 5758.64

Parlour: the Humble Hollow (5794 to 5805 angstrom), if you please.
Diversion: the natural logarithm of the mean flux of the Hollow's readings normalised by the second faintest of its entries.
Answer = 0.10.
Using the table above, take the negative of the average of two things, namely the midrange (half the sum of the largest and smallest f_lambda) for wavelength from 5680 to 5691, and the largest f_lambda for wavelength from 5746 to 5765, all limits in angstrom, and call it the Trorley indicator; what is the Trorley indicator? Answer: -15.3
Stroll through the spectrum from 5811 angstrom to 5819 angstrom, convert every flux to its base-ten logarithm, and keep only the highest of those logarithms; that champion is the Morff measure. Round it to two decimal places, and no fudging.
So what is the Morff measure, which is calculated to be 1.19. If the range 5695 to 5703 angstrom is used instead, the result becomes 1.17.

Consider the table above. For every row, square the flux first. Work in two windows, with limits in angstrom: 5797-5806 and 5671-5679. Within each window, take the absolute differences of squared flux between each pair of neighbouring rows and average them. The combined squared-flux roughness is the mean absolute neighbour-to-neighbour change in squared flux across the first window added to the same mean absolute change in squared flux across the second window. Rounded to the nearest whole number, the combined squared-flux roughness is 109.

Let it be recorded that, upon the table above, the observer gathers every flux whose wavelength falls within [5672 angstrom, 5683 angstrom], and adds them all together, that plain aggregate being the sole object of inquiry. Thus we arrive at 108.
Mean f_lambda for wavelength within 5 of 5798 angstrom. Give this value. 14.1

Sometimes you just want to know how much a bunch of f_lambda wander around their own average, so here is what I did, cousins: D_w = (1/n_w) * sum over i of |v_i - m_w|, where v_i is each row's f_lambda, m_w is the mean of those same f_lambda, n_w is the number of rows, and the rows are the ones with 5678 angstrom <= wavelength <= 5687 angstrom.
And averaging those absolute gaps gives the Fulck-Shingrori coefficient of 1.28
